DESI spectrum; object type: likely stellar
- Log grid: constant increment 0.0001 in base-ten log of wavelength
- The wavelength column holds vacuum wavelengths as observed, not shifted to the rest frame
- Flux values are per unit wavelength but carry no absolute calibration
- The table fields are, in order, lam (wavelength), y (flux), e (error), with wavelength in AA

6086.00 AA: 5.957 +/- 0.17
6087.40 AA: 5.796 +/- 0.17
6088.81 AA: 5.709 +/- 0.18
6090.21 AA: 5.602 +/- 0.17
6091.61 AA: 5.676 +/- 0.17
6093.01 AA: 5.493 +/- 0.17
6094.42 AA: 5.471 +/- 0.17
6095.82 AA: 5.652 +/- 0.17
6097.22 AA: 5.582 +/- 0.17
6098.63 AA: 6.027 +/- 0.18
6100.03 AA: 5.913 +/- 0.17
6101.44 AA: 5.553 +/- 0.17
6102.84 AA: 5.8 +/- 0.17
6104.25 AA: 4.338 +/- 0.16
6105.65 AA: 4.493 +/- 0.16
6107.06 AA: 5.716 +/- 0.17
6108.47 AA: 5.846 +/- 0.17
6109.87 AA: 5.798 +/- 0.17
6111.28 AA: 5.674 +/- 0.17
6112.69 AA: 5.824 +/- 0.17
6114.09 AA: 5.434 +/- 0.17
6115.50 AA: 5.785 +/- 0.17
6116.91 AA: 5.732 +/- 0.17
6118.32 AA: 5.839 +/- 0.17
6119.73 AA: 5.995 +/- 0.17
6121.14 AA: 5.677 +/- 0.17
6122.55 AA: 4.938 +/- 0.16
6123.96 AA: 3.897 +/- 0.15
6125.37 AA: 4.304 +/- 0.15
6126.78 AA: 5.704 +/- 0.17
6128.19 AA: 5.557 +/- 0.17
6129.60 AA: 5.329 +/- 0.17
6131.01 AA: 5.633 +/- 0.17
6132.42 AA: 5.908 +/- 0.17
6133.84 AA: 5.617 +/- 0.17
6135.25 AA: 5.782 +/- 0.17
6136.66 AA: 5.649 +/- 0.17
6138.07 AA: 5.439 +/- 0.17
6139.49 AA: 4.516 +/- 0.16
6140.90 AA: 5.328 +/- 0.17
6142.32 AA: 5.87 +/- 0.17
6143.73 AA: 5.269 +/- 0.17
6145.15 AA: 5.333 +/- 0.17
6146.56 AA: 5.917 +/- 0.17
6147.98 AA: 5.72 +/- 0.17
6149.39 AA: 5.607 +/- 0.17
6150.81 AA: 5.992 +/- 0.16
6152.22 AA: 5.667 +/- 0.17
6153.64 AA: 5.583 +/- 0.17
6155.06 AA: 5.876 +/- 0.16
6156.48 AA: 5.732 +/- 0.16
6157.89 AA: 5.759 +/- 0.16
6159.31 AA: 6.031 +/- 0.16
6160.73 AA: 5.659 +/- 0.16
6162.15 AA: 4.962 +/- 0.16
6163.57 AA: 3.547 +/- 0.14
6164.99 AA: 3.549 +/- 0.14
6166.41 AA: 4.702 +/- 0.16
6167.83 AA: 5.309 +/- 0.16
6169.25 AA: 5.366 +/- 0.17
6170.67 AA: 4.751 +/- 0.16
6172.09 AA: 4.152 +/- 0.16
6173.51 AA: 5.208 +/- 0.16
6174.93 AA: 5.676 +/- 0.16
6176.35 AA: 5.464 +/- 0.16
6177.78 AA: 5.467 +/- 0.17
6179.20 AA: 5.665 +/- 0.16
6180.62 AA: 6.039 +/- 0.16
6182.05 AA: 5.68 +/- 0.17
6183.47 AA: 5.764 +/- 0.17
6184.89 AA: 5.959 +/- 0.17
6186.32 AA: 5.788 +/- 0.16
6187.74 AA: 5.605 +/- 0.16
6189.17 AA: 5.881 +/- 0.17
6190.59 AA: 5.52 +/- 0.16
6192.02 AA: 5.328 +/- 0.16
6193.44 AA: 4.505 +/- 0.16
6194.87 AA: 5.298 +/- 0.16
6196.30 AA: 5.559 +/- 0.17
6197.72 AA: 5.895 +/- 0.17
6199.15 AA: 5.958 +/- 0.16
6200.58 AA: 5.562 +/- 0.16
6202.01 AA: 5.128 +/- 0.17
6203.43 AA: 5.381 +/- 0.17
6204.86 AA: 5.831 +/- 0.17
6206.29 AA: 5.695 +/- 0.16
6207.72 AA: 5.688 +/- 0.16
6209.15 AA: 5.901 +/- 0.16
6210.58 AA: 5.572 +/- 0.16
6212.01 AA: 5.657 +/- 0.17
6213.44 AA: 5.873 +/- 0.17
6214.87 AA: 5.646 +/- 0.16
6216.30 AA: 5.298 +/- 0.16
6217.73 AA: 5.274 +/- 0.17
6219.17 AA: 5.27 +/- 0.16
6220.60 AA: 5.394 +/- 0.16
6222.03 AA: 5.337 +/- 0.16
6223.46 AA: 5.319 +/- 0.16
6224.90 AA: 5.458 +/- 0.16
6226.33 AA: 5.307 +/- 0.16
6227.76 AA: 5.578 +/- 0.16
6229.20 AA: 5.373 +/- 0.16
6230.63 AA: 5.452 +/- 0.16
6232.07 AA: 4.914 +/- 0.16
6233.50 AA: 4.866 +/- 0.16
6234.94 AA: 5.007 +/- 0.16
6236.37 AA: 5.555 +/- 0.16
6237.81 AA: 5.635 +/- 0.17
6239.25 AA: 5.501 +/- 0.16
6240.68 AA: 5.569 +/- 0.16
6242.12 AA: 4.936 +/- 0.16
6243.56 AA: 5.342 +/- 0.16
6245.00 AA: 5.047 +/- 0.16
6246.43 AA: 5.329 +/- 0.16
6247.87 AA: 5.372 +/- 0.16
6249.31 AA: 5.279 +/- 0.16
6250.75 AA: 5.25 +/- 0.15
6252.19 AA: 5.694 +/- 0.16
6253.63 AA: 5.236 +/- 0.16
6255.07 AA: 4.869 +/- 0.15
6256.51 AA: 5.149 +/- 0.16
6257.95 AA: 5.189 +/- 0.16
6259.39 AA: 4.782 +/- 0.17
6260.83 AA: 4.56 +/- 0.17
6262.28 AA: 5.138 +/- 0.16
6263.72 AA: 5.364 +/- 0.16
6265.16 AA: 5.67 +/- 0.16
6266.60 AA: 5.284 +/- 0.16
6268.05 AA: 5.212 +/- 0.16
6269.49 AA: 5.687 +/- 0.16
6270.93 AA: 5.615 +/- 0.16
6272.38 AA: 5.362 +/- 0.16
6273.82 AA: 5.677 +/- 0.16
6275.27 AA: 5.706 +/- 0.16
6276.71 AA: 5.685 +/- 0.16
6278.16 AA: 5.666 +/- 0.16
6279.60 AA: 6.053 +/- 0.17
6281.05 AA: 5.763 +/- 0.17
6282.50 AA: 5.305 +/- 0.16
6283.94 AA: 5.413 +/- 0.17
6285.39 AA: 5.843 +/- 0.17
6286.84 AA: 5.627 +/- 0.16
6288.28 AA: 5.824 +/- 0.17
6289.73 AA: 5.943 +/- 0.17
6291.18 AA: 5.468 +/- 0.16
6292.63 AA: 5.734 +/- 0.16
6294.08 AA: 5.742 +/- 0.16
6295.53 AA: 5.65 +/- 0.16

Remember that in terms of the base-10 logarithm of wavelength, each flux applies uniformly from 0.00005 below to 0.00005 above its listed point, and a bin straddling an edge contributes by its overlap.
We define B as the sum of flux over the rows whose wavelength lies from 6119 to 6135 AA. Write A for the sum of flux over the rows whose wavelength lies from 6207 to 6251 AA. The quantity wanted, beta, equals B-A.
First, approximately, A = 167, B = 59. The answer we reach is -108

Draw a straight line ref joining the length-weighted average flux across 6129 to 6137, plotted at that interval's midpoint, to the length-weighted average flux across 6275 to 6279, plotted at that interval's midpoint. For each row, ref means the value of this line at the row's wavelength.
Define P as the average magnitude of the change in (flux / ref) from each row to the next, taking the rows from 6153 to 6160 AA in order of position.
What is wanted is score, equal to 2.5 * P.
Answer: 0.08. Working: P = 0.032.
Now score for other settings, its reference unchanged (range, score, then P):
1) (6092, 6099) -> 0.08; 0.032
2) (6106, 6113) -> 0.05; 0.020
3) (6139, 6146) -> 0.22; 0.089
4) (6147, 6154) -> 0.10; 0.040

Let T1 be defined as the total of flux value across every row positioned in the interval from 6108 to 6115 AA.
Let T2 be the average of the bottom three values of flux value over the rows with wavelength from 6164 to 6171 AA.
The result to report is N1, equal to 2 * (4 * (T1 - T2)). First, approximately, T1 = 28.6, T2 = 4.33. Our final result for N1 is 194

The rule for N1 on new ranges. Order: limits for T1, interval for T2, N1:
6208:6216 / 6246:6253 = 187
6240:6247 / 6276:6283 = 165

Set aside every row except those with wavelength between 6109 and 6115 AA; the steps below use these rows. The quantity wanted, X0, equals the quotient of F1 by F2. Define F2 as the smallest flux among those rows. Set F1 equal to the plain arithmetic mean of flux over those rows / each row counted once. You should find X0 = 1.05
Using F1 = 5.68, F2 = 5.434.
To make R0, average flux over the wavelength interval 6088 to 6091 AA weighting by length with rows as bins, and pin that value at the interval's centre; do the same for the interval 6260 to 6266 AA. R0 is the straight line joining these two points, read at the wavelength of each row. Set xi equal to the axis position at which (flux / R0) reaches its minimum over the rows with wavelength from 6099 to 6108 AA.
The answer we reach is 6104.25 AA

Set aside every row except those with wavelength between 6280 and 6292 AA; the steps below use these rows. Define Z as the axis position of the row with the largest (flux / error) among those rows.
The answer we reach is 6286.84 AA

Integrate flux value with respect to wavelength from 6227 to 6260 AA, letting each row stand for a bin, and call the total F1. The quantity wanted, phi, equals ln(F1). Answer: 5.16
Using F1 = 174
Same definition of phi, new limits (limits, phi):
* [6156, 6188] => 5.13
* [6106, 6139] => 5.20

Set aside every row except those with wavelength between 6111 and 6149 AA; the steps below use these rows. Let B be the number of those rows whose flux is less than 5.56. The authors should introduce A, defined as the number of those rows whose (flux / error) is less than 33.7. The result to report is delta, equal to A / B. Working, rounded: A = 18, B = 11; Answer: 1.6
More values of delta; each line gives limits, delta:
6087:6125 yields 2.1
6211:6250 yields 0.9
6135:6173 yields 1.4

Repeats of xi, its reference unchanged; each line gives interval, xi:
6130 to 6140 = 6139.49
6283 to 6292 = 6283.94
